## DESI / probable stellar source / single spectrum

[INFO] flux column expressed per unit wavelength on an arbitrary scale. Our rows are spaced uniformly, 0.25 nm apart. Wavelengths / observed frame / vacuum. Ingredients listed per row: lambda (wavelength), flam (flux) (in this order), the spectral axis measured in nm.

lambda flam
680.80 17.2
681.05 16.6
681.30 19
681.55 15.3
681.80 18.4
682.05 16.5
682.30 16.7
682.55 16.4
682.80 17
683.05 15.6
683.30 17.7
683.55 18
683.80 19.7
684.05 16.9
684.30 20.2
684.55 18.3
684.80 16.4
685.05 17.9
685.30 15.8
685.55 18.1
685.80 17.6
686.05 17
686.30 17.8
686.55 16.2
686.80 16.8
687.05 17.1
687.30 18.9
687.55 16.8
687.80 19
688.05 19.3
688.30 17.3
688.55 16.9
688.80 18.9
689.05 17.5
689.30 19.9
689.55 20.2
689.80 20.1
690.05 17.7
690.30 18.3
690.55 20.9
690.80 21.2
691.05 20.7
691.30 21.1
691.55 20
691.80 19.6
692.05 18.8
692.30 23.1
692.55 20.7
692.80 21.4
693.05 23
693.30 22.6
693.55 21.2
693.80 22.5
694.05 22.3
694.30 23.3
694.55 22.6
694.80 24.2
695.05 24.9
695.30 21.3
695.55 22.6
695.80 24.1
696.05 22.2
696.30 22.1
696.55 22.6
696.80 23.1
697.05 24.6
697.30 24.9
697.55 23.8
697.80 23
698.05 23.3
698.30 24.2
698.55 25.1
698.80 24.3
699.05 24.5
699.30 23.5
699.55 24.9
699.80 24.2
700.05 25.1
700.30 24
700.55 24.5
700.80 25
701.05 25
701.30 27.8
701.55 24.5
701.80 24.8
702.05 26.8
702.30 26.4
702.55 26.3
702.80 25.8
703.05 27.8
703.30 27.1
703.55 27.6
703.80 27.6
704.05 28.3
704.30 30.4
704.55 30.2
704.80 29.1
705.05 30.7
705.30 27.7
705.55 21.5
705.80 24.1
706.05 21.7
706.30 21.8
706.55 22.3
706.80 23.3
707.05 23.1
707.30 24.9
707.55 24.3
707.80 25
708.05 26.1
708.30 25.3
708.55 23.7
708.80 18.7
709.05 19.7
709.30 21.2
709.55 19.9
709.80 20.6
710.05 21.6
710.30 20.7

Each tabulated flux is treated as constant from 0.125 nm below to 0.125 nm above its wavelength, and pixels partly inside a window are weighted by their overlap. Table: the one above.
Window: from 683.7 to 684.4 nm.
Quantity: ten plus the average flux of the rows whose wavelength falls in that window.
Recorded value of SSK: 28.9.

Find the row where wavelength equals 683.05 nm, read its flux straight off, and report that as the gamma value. 15.6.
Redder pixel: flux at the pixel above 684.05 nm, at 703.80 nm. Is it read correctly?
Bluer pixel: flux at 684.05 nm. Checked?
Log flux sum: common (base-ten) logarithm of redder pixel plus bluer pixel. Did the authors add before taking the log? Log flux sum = 1.65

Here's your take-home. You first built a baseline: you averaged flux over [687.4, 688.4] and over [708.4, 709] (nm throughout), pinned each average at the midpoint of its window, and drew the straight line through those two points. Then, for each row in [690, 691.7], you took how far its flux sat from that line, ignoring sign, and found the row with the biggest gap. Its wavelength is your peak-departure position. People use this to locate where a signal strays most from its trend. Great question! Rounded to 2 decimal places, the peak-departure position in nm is 690.80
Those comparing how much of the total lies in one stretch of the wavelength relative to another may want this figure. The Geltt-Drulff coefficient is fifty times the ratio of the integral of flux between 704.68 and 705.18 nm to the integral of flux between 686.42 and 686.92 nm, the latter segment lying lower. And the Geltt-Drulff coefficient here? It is 91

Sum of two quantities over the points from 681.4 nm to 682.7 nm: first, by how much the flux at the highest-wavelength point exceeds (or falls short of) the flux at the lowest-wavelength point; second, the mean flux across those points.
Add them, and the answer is 17.8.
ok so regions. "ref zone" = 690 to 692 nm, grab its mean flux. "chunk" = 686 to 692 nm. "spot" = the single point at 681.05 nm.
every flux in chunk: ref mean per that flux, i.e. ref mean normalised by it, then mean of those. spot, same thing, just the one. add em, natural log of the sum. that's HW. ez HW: 0.82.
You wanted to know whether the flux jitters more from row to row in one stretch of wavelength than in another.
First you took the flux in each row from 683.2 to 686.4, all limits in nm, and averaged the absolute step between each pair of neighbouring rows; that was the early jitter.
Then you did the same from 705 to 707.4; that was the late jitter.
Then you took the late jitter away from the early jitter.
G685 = -0.34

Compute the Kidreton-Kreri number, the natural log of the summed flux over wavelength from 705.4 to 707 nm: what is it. 4.90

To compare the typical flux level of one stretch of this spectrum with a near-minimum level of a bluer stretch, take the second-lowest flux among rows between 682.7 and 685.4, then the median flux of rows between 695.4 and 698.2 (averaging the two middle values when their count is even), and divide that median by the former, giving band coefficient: 1.46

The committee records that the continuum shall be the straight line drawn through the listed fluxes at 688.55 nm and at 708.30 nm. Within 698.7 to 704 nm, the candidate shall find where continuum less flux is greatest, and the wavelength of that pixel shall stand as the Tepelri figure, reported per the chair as 699.30 nm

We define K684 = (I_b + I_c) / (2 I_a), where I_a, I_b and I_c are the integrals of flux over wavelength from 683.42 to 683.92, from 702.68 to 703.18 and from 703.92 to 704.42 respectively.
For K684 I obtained 1.49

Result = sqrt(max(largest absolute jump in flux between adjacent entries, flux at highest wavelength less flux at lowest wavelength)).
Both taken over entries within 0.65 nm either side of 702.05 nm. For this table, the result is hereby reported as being 1.41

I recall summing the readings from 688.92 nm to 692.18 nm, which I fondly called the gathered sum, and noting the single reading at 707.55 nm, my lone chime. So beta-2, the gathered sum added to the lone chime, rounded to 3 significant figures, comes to 280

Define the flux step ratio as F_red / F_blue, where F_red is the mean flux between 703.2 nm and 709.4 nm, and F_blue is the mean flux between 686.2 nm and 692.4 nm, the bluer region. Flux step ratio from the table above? 1.32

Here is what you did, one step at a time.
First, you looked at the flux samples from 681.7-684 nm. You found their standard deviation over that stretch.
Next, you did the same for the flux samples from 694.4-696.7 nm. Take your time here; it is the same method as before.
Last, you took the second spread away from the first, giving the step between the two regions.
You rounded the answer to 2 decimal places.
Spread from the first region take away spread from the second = 0.07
